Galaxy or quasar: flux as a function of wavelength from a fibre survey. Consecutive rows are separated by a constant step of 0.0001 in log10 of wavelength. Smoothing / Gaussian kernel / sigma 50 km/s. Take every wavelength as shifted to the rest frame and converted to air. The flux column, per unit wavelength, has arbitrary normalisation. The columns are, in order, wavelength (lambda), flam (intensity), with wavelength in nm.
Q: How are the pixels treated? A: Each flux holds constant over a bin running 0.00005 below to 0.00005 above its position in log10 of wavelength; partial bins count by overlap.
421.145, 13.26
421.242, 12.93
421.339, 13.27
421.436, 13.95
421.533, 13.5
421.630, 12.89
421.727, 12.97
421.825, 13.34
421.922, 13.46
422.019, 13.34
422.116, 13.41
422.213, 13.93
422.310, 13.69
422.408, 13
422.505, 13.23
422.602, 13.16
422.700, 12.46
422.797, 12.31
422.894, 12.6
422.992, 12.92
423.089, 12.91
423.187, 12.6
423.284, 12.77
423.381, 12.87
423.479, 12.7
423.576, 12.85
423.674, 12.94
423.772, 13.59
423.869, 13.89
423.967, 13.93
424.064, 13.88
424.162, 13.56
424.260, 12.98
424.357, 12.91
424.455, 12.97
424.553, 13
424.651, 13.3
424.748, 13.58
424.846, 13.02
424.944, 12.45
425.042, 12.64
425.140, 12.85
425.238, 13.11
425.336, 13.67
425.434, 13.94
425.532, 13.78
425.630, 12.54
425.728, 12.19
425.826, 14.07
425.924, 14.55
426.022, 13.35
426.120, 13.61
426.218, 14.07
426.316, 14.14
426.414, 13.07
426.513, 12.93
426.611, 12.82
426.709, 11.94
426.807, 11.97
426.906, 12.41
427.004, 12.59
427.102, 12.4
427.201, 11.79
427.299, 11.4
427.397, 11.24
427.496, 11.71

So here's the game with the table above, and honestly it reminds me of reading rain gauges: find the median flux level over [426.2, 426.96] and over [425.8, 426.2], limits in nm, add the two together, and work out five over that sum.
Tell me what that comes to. 0.187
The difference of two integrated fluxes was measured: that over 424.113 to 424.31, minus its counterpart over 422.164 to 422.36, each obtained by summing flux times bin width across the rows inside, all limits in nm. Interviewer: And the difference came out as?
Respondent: -0.09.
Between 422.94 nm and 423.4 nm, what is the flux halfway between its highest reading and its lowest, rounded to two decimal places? 12.76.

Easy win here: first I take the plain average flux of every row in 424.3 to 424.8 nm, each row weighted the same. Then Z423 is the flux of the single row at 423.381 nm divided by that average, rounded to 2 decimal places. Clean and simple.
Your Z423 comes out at 0.98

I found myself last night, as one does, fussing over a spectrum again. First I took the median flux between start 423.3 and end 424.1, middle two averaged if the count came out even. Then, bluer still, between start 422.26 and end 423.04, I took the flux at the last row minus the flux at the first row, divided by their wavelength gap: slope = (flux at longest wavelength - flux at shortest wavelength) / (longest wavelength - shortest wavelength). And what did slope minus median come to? -14.4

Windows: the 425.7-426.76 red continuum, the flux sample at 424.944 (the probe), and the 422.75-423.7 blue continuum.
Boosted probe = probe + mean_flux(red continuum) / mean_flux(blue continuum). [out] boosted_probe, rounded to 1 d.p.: 13.5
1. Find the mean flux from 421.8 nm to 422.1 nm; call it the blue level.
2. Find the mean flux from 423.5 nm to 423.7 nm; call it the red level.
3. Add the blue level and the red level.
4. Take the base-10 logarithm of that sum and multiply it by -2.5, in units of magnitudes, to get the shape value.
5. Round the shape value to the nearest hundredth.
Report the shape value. -3.55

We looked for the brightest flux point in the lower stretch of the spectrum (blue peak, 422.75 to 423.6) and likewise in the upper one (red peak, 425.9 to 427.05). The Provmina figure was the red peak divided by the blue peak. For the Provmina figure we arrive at 1.13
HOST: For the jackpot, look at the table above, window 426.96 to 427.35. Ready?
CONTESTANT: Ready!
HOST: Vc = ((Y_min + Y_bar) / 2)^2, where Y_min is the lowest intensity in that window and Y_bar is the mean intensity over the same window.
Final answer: 137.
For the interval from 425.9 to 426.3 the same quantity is 186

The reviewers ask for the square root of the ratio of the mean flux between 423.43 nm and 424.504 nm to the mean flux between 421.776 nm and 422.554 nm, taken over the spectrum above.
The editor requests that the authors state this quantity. 0.99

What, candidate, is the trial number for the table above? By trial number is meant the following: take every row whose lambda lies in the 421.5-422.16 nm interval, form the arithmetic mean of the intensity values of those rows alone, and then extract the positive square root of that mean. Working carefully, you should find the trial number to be 3.64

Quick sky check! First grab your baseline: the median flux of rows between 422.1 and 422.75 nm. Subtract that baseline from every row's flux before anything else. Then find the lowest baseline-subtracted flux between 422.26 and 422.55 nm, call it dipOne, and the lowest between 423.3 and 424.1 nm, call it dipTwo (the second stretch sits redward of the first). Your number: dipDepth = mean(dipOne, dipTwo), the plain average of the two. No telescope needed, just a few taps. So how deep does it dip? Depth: -0.38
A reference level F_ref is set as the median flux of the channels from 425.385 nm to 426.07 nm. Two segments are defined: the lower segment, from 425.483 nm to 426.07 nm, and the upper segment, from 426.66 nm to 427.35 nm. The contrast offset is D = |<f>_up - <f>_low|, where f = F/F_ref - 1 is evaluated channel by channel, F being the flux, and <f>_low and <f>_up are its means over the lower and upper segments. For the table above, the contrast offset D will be 0.10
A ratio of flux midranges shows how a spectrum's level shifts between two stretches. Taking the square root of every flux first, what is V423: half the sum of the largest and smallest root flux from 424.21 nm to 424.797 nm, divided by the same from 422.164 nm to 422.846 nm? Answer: 1.01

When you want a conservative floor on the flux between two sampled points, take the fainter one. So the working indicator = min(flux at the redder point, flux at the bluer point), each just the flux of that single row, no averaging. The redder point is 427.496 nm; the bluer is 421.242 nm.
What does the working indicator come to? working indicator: 11.7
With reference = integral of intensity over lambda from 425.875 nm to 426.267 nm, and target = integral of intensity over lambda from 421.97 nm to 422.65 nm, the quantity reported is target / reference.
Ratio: 1.7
